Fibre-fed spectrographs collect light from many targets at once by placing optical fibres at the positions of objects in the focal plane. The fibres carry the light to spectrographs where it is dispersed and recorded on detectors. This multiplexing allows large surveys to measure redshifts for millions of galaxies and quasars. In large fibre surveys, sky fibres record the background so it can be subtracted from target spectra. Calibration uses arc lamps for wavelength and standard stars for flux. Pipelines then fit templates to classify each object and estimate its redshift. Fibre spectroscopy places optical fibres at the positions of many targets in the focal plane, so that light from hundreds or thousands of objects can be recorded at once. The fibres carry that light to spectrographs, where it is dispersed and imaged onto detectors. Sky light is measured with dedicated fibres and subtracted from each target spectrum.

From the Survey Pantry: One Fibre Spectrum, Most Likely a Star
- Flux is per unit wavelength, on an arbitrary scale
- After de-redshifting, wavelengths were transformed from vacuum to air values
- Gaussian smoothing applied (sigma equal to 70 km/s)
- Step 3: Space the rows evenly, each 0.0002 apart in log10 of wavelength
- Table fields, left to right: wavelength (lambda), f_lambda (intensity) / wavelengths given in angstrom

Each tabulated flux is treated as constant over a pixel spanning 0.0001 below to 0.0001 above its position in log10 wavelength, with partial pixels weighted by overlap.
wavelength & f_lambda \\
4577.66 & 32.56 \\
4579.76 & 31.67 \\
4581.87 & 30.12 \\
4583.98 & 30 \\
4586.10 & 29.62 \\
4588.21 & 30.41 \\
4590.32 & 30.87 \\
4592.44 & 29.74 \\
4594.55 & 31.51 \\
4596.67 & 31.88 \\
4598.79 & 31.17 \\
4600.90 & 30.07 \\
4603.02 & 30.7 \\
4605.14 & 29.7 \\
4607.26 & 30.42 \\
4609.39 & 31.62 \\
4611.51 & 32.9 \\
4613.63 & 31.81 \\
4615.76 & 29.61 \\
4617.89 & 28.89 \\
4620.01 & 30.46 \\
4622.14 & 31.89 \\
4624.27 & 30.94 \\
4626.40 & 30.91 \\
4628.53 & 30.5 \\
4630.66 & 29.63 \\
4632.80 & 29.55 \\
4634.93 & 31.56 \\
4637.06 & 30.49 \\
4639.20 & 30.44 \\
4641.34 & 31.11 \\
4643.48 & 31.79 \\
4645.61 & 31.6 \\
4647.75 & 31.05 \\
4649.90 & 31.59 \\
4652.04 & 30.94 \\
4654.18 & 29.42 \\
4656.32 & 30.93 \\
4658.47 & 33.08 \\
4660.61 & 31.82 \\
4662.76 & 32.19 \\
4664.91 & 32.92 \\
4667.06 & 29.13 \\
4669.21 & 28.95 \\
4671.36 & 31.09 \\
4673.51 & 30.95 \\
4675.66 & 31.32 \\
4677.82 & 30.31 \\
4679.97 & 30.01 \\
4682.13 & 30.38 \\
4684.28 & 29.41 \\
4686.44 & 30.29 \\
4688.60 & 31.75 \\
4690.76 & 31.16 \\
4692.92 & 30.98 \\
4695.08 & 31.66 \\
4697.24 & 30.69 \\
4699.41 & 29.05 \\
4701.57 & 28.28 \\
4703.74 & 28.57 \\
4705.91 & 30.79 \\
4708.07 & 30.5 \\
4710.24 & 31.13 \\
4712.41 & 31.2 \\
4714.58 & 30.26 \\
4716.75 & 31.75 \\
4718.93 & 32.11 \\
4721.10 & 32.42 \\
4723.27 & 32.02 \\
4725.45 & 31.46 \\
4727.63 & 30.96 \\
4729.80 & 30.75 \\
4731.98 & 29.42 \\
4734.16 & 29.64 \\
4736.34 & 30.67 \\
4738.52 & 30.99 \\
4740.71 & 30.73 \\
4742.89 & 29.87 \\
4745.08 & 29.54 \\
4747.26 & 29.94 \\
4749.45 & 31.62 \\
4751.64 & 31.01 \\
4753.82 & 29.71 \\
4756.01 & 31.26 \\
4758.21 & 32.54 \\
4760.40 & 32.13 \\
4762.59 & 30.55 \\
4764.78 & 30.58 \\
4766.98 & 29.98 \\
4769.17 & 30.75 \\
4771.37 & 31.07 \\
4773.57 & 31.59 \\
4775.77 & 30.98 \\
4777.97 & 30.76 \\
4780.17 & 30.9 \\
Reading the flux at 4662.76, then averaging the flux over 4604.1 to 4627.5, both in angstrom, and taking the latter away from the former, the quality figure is 1.4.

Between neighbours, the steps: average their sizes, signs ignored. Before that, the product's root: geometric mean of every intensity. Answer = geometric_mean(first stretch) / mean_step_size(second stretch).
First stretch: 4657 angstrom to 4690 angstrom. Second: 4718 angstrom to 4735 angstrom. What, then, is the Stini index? 61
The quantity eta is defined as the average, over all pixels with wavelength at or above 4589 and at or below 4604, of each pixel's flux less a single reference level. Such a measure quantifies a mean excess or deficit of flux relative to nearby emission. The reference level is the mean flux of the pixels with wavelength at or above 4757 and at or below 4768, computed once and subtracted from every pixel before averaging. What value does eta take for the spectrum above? -0.31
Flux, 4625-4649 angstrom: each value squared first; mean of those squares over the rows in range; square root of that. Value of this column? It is 30.8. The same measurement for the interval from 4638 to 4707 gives 30.8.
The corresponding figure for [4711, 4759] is 30.9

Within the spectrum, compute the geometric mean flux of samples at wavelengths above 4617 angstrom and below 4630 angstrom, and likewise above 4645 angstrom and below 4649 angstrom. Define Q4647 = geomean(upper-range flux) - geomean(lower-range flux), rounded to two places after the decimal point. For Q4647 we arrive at 0.74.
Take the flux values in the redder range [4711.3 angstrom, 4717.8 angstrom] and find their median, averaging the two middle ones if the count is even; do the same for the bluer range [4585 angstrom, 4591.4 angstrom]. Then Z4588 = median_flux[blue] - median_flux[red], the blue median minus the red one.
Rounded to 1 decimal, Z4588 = -0.8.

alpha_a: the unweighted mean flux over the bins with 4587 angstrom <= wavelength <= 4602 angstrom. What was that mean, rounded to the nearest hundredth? 30.81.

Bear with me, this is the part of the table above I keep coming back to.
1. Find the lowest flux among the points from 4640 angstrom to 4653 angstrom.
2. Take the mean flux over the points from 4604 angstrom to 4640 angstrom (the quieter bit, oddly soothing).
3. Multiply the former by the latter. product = 949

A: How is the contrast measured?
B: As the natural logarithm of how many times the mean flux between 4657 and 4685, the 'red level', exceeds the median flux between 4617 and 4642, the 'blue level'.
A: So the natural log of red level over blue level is 0.013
